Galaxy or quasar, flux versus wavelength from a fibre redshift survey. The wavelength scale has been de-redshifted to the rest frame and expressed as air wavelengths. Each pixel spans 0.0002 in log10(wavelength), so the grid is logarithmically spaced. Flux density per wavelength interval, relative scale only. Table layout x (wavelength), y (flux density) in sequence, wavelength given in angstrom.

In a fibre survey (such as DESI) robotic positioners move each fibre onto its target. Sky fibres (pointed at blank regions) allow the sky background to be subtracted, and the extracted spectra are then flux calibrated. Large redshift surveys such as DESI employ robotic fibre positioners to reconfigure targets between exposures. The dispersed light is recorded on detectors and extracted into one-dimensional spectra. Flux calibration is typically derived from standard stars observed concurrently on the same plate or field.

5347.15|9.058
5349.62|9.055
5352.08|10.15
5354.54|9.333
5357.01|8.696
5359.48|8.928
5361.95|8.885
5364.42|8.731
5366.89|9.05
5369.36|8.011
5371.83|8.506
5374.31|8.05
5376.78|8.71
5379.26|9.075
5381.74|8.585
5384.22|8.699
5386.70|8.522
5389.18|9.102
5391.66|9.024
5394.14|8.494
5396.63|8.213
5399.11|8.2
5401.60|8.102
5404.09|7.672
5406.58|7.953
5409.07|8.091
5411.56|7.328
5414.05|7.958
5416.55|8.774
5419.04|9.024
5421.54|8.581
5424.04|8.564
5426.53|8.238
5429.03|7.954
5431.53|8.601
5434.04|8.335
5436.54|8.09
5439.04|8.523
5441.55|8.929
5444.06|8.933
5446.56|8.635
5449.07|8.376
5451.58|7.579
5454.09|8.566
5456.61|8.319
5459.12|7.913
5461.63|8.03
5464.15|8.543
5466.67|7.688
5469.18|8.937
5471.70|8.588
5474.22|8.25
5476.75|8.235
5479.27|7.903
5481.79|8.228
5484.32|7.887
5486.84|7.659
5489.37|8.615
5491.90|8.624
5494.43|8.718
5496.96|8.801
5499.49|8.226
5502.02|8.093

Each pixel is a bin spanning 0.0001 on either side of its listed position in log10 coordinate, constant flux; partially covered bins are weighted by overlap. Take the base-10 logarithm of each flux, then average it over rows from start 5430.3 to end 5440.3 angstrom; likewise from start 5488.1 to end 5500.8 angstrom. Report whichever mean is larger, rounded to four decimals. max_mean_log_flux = 0.9342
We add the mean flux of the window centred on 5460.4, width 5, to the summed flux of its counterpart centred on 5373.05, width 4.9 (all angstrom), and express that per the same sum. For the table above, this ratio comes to 1.48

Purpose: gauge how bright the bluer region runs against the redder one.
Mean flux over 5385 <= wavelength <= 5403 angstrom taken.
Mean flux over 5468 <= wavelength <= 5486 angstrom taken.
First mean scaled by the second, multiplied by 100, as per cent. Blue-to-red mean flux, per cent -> 103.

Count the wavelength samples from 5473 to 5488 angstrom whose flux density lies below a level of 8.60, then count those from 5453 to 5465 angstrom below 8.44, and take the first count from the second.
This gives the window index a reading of -3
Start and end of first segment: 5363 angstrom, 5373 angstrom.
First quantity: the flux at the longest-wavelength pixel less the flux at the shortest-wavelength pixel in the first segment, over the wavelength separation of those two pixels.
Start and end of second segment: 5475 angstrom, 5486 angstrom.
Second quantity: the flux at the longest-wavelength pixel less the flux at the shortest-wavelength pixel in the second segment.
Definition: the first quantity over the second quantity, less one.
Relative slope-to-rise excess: -0.91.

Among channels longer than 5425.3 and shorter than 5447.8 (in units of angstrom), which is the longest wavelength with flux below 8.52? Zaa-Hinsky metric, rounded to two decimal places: 5436.54 angstrom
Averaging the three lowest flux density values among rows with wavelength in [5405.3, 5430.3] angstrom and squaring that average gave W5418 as 60.0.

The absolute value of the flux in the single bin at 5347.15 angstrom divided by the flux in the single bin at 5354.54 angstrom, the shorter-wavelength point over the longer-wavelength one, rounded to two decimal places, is 0.97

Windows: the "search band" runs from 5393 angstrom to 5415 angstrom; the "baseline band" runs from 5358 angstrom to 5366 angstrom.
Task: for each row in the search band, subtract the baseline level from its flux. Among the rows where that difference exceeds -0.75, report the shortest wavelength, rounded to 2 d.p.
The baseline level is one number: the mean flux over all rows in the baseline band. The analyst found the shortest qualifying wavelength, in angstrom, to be 5394.14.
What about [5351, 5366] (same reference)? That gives 5352.08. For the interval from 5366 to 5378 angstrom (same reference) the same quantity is 5366.89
